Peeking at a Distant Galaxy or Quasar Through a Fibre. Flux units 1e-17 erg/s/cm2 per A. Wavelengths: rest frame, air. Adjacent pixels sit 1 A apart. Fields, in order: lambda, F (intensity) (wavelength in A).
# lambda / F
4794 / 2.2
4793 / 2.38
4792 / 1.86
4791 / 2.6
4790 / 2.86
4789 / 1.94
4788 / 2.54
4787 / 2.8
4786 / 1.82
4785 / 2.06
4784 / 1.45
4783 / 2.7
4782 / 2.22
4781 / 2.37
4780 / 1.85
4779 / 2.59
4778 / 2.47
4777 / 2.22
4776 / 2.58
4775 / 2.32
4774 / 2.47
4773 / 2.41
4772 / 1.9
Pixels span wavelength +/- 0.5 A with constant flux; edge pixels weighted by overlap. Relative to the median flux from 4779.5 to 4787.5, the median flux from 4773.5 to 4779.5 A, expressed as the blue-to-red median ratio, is 1.15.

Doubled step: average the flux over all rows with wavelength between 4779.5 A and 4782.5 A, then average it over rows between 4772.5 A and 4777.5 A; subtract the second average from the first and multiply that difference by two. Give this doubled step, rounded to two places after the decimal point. -0.51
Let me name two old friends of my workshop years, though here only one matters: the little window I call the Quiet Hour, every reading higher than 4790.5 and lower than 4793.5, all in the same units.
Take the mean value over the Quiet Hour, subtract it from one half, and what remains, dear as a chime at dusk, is -1.78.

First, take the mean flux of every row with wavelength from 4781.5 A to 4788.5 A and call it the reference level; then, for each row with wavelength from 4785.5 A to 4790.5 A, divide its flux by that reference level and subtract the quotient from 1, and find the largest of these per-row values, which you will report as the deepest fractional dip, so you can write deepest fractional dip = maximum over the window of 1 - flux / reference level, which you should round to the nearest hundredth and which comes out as 0.18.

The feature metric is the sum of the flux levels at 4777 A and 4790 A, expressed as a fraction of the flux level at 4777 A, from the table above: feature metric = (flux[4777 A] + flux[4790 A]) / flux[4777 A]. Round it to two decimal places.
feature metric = 2.29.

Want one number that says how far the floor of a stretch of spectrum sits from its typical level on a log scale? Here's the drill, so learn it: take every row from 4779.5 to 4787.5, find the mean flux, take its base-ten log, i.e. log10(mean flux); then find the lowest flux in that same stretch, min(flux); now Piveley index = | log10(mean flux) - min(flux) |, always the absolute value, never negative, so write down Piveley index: 1.12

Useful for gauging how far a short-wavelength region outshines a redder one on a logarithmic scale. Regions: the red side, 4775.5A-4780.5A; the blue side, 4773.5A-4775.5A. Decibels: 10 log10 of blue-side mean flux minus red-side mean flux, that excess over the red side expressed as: -12.8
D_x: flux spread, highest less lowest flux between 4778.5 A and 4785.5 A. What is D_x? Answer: 1.25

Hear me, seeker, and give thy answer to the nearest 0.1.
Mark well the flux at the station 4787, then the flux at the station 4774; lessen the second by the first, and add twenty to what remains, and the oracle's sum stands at 19.7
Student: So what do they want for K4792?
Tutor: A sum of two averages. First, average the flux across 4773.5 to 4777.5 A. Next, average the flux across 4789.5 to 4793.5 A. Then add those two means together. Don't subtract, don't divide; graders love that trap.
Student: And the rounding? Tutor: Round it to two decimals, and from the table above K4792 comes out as 4.82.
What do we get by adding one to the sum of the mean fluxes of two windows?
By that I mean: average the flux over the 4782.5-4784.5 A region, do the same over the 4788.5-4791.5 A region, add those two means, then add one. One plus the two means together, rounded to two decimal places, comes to 5.54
